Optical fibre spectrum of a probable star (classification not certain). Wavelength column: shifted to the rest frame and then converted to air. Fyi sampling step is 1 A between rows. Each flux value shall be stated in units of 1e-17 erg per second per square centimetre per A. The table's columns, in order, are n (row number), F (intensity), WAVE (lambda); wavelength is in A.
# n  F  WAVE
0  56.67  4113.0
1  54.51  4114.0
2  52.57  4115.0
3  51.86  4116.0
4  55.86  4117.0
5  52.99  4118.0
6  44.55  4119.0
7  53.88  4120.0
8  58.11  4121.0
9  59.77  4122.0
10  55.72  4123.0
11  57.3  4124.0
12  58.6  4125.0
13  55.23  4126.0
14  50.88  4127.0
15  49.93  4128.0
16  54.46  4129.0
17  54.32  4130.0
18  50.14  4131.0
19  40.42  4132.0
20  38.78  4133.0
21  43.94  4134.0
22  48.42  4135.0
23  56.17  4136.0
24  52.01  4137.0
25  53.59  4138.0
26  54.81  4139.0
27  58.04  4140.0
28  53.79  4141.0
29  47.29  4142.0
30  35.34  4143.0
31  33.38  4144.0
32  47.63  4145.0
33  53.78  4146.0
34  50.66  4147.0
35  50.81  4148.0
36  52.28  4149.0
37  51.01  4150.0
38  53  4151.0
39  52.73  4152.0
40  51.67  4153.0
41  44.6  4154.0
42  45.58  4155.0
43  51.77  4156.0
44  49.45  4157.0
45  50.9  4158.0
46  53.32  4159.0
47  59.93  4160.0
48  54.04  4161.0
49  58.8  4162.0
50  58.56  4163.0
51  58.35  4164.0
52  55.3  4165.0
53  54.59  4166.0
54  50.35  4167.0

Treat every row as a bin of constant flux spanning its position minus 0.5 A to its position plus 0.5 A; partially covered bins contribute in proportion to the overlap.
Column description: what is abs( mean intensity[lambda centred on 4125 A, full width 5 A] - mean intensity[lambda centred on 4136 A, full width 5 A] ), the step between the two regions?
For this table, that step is 4.7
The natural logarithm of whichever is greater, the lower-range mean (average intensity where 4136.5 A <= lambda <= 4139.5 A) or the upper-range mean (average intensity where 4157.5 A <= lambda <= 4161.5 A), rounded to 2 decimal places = 4.00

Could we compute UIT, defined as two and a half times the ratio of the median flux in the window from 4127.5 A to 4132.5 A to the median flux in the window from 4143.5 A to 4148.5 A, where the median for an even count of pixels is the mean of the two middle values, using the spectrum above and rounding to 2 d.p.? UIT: 2.47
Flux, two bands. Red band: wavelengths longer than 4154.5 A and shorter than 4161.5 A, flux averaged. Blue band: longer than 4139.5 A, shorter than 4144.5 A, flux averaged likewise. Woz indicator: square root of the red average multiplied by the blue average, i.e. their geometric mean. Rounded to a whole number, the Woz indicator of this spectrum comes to 49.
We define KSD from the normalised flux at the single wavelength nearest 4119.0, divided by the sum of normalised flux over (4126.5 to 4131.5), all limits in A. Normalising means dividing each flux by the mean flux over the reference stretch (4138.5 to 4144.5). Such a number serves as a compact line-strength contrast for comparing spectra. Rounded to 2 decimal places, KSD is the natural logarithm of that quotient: -1.76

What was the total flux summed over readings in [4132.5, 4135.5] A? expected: 131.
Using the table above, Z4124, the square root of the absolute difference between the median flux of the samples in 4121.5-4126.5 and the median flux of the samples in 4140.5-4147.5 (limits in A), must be 3.1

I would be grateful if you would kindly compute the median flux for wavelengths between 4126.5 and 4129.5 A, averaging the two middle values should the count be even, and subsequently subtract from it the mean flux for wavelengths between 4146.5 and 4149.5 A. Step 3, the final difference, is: 0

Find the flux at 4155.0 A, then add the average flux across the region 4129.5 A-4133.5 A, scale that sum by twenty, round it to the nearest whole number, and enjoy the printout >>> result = 1830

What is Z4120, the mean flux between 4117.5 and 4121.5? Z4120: 52.4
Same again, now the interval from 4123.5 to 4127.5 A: 55.5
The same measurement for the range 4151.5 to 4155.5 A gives 48.6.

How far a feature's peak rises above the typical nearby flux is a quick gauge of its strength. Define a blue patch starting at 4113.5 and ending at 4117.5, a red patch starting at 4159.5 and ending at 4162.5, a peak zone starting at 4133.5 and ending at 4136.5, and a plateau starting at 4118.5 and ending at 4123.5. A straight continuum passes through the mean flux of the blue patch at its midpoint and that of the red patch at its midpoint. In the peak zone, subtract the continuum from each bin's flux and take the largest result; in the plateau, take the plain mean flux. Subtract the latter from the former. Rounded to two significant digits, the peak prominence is -54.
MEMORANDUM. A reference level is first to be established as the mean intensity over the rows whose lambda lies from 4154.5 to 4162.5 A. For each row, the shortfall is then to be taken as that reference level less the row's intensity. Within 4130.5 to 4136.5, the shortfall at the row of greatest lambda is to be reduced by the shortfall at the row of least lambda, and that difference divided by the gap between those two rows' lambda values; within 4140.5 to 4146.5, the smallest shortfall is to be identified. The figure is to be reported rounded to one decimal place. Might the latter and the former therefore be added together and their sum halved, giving -1.0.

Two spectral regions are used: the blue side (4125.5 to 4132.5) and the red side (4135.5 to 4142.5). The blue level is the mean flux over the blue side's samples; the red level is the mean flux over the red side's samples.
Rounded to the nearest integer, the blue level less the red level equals -3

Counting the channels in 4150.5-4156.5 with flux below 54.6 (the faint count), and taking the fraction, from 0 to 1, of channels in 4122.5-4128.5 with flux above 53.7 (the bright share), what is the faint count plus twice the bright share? 7.3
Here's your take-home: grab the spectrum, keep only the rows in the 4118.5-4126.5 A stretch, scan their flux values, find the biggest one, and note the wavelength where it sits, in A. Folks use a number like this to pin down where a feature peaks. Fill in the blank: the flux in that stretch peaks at 4122.0 A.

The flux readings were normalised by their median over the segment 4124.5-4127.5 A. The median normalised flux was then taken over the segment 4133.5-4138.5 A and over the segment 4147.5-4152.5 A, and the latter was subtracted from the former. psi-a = 0.00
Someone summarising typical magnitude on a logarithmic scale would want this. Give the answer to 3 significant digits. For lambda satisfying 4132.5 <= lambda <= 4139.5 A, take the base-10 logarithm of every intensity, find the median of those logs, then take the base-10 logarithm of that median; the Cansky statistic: 0.235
